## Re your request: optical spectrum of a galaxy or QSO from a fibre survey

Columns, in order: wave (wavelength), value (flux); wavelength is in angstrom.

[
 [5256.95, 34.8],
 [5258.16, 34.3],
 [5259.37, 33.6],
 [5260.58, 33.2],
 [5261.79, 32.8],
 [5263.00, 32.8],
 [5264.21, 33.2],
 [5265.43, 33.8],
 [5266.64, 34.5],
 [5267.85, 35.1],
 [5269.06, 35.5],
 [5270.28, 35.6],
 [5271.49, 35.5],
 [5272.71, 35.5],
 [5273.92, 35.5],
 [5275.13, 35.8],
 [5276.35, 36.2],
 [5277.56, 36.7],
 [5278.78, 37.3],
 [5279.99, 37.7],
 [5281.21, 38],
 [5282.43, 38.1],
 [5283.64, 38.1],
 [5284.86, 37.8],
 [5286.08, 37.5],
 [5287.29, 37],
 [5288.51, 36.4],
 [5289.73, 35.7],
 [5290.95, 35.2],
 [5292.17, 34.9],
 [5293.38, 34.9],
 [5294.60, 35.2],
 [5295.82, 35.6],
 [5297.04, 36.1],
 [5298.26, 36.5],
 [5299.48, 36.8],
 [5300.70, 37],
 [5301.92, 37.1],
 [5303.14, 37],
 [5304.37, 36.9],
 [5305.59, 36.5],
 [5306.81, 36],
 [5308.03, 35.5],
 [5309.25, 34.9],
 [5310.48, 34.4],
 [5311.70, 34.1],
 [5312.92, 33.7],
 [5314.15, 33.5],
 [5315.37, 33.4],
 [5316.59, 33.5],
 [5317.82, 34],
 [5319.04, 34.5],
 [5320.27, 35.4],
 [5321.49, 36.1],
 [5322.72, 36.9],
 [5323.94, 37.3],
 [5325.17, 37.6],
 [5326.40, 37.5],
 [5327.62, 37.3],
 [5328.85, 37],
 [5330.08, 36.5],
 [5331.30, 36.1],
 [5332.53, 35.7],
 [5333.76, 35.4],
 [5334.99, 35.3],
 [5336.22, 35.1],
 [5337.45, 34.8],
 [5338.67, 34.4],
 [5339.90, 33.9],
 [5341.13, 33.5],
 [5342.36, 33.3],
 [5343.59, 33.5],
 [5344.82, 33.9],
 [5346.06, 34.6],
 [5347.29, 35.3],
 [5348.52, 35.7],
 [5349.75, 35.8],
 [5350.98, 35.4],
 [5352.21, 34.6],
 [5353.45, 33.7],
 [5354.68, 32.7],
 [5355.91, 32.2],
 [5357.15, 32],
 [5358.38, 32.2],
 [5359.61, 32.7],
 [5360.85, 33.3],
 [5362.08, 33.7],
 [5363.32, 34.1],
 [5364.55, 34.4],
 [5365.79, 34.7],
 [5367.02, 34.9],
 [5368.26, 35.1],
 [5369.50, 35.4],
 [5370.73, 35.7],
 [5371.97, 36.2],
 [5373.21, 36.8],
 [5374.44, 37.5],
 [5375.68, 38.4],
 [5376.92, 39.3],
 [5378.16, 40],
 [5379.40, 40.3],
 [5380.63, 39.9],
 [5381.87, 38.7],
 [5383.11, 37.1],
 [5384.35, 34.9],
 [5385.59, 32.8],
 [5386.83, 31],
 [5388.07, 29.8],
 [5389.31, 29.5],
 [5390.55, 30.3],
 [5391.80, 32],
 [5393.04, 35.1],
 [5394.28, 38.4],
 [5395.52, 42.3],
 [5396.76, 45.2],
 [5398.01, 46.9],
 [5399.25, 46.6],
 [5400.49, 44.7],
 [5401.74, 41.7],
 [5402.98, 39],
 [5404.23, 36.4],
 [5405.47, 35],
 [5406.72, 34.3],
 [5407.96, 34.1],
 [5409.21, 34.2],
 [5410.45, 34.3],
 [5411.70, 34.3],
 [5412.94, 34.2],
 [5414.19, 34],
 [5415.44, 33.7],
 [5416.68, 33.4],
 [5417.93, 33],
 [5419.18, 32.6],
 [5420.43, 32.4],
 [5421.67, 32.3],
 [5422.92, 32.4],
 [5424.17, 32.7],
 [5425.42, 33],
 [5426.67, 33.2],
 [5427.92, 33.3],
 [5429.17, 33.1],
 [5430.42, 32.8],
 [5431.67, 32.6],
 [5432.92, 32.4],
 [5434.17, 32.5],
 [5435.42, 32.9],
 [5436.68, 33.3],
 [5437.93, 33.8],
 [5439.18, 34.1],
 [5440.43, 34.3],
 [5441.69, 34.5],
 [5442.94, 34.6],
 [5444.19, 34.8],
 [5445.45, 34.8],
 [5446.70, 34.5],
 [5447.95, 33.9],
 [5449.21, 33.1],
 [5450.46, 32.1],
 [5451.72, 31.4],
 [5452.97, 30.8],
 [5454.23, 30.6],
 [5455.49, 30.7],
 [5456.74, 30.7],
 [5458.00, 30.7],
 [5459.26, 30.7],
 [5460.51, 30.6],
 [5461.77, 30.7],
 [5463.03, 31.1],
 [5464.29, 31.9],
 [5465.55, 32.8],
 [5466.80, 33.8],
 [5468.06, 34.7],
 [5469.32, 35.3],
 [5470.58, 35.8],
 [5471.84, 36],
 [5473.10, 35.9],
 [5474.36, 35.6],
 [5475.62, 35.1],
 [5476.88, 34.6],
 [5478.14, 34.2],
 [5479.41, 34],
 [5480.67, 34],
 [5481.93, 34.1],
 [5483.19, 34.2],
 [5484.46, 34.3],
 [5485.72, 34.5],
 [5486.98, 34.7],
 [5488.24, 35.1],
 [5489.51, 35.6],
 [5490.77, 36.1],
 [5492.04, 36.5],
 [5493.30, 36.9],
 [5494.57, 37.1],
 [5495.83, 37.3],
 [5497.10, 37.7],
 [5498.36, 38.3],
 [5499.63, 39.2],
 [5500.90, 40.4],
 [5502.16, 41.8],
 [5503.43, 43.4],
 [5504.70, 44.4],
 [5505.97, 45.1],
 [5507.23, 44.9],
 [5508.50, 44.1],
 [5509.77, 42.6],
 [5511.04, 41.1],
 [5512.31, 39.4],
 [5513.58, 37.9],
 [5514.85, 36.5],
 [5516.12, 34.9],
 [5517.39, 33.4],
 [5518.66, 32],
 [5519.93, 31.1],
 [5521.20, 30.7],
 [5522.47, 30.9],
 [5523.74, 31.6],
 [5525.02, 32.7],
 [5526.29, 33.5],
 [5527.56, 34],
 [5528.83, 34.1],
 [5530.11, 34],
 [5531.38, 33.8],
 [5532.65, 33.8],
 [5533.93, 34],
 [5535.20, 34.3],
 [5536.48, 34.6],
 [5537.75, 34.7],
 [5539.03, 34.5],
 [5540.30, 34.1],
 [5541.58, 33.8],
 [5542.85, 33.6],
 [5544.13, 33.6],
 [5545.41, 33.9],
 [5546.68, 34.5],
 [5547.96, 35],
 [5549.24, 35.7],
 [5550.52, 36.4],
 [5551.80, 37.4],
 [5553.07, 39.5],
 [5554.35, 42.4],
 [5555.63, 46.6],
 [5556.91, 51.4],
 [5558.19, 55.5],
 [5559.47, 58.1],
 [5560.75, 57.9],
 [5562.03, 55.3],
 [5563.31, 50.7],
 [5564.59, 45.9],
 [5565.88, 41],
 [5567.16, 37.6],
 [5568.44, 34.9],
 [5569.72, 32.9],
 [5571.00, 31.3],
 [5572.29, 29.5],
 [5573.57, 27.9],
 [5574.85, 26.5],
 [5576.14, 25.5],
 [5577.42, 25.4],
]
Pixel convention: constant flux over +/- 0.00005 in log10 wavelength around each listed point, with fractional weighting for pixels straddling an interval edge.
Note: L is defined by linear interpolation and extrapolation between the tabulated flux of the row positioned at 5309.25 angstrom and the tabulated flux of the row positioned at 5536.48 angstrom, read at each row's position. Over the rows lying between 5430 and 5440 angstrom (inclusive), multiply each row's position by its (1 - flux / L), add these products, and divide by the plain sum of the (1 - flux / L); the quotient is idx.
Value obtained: 5433.9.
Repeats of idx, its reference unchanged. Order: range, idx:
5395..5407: 5399.0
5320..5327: 5324.2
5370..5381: 5377.2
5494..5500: 5497.5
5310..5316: 5313.5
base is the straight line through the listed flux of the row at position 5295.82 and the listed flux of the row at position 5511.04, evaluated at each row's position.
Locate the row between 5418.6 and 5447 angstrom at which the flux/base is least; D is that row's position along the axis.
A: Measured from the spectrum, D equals 5432.92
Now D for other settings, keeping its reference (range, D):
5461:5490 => 5461.77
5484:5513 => 5484.46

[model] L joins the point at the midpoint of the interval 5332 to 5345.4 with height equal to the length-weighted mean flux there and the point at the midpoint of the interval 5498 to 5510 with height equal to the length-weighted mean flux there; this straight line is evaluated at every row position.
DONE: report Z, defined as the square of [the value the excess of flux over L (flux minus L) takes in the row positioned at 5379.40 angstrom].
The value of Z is 15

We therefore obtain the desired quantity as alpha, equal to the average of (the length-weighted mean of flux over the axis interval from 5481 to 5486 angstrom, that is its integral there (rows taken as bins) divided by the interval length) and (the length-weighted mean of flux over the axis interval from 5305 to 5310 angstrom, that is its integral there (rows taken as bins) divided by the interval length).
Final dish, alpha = 35.0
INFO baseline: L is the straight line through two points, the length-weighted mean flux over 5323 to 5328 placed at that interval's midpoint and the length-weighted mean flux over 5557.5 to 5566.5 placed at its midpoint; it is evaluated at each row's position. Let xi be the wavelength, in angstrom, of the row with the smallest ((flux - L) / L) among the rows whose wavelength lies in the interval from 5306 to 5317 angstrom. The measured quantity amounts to 5315.37 angstrom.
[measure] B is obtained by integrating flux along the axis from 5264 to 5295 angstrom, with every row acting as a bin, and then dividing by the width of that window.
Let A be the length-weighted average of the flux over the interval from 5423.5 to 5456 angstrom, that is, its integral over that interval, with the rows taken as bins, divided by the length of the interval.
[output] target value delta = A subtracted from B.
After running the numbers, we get 3.0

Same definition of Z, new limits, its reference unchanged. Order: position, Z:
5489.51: 38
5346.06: 0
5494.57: 24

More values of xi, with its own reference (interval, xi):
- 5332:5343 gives 5342.36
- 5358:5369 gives 5358.38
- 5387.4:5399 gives 5389.31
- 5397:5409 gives 5407.96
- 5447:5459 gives 5458.00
